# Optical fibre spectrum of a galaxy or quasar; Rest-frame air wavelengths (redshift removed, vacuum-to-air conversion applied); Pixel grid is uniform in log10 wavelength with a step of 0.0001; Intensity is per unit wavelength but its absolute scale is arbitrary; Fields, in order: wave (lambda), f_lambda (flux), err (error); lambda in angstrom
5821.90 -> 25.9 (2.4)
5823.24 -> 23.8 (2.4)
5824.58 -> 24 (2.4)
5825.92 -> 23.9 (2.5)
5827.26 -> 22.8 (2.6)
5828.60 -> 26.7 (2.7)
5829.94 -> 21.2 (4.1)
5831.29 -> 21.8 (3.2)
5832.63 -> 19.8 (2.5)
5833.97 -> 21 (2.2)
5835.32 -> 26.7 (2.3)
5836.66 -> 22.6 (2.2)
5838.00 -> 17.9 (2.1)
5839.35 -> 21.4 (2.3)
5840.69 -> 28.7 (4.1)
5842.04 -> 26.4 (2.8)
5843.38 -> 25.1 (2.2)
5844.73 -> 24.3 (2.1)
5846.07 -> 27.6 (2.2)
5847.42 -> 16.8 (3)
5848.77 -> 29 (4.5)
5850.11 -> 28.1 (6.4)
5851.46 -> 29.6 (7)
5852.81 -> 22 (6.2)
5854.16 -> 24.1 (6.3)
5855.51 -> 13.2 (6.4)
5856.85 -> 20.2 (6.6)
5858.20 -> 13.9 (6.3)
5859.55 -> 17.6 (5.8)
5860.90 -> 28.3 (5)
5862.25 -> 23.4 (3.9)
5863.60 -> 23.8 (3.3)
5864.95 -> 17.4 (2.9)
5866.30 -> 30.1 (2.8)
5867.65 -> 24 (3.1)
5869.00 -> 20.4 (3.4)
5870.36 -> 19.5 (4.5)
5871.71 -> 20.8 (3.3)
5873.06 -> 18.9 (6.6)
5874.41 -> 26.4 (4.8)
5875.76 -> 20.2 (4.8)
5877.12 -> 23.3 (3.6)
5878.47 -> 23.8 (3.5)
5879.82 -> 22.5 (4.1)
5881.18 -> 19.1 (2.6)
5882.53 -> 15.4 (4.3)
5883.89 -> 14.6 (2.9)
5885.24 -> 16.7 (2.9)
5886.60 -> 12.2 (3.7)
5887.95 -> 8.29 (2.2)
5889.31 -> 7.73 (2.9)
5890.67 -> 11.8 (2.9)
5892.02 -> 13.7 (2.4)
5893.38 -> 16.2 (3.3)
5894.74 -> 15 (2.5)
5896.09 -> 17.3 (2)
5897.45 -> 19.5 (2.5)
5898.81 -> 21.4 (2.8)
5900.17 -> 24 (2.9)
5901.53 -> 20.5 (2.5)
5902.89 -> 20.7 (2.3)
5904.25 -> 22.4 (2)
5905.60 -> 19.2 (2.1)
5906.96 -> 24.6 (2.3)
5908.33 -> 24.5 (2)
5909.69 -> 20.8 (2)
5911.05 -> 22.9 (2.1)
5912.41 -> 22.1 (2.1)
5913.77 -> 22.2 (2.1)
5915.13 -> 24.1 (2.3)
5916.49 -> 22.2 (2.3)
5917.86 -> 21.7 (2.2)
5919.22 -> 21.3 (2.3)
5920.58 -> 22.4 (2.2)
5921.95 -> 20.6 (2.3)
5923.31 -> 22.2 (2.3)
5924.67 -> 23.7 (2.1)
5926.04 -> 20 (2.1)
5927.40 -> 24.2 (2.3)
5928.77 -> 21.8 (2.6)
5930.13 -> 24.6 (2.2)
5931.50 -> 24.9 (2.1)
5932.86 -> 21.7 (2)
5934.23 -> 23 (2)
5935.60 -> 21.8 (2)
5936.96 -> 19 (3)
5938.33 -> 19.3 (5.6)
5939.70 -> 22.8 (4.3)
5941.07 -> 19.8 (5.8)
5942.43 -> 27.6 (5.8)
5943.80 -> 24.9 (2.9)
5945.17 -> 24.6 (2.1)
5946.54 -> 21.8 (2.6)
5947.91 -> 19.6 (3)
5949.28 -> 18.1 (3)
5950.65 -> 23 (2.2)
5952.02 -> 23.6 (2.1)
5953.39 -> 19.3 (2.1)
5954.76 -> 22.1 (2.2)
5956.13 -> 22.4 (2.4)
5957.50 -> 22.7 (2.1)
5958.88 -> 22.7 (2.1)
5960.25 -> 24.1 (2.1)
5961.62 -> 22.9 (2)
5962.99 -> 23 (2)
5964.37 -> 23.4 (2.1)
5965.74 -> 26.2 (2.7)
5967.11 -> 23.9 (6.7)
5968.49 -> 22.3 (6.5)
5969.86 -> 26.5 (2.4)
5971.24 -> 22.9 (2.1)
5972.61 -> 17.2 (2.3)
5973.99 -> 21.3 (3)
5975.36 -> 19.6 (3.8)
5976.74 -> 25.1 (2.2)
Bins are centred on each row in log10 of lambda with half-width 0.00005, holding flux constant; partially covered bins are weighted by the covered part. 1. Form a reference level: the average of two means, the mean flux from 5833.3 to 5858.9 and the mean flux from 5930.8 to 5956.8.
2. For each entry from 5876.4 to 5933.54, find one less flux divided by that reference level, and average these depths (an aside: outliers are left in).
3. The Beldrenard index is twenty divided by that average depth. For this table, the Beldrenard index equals 172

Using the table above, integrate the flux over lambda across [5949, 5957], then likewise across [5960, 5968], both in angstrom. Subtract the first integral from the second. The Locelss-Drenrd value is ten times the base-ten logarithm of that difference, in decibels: 13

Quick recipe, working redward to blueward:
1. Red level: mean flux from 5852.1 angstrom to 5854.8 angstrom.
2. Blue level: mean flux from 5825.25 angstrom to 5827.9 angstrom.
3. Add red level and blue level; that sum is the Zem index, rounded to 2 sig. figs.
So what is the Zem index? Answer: 46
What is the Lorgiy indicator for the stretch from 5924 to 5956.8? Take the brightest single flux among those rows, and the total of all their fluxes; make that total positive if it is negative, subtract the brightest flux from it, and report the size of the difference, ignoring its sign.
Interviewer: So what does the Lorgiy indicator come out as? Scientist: 506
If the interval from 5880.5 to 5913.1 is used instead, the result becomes 406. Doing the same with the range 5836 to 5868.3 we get 525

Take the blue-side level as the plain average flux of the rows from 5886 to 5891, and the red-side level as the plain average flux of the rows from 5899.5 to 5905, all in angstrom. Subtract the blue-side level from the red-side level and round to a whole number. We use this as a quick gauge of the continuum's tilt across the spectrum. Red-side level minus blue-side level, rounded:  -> 12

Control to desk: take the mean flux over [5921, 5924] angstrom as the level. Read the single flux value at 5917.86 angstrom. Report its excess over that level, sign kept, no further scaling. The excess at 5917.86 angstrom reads 0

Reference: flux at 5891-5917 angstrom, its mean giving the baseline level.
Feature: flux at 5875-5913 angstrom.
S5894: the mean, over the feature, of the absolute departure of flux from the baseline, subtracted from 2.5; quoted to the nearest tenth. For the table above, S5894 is -1.4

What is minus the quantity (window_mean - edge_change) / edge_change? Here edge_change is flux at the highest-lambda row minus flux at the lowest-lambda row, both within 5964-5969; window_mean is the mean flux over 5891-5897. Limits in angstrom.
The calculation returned 15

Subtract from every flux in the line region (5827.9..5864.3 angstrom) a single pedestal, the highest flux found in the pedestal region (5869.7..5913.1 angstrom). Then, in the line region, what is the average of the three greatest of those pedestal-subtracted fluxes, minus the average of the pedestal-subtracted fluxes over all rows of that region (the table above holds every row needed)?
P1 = 6.1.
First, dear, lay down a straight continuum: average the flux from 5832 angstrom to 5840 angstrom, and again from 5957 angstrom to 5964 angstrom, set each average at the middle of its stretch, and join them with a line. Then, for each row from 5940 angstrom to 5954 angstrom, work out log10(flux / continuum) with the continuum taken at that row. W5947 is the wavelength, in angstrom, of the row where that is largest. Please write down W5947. 5942.43 angstrom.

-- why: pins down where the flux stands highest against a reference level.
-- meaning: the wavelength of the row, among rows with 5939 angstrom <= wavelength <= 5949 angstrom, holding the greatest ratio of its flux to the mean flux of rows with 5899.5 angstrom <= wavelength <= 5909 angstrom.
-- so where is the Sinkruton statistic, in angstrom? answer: 5942.43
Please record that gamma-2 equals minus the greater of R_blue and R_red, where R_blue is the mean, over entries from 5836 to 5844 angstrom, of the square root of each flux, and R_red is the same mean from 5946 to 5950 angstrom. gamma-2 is -4.85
